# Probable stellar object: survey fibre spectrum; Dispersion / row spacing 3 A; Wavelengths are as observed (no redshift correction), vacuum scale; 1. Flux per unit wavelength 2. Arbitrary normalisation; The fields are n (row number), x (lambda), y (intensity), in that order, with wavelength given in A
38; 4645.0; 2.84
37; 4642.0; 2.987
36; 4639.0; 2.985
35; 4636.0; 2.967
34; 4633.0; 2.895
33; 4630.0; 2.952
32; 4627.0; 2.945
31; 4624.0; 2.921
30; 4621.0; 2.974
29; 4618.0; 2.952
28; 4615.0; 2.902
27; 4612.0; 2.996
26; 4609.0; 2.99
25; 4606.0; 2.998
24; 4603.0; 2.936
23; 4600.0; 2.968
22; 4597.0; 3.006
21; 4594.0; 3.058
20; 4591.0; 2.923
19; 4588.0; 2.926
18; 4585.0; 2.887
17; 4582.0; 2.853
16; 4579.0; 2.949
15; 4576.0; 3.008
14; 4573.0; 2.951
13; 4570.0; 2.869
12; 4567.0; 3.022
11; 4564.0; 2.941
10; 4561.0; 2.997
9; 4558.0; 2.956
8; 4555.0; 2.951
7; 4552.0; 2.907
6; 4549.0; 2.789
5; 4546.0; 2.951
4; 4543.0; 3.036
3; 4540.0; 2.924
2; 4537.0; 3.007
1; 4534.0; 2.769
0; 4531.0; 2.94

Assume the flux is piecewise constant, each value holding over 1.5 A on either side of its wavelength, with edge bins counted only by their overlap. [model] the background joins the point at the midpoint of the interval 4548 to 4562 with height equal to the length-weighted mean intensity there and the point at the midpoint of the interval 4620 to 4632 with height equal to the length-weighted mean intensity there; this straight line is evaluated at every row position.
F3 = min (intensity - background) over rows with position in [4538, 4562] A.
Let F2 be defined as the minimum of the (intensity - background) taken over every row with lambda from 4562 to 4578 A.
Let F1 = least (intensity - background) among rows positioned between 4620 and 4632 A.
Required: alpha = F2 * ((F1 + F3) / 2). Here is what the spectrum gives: 0.0044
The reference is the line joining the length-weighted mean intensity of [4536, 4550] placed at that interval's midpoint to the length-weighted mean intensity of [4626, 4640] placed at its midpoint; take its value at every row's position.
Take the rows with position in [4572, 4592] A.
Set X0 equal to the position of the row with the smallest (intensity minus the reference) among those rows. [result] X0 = 4582.0 A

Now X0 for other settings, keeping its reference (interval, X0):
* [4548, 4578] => 4549.0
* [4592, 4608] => 4603.0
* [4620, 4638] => 4633.0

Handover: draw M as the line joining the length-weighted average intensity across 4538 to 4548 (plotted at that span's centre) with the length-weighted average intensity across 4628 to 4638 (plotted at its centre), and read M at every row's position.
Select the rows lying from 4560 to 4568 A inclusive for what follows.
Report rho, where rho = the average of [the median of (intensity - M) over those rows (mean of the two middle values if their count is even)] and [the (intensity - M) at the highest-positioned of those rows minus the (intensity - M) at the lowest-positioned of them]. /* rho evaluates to 0.03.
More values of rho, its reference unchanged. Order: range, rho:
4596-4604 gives -0.02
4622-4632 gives 0.02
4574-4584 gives -0.08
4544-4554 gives -0.05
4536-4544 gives 0.04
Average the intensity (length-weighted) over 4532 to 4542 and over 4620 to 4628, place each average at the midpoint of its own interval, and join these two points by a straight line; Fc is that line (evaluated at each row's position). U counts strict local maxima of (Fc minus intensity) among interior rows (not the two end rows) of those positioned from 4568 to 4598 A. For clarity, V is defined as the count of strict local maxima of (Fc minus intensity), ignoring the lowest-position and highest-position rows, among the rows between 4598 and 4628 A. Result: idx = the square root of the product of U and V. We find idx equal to 2.8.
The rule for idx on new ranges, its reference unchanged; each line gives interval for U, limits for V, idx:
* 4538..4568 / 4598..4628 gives 2.8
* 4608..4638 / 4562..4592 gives 2.4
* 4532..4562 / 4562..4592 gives 2.0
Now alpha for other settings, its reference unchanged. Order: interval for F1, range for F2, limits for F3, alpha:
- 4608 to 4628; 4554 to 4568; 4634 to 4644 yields -0.0002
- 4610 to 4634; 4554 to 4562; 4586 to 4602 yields -0.0009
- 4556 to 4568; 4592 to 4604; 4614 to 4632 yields 0.0000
